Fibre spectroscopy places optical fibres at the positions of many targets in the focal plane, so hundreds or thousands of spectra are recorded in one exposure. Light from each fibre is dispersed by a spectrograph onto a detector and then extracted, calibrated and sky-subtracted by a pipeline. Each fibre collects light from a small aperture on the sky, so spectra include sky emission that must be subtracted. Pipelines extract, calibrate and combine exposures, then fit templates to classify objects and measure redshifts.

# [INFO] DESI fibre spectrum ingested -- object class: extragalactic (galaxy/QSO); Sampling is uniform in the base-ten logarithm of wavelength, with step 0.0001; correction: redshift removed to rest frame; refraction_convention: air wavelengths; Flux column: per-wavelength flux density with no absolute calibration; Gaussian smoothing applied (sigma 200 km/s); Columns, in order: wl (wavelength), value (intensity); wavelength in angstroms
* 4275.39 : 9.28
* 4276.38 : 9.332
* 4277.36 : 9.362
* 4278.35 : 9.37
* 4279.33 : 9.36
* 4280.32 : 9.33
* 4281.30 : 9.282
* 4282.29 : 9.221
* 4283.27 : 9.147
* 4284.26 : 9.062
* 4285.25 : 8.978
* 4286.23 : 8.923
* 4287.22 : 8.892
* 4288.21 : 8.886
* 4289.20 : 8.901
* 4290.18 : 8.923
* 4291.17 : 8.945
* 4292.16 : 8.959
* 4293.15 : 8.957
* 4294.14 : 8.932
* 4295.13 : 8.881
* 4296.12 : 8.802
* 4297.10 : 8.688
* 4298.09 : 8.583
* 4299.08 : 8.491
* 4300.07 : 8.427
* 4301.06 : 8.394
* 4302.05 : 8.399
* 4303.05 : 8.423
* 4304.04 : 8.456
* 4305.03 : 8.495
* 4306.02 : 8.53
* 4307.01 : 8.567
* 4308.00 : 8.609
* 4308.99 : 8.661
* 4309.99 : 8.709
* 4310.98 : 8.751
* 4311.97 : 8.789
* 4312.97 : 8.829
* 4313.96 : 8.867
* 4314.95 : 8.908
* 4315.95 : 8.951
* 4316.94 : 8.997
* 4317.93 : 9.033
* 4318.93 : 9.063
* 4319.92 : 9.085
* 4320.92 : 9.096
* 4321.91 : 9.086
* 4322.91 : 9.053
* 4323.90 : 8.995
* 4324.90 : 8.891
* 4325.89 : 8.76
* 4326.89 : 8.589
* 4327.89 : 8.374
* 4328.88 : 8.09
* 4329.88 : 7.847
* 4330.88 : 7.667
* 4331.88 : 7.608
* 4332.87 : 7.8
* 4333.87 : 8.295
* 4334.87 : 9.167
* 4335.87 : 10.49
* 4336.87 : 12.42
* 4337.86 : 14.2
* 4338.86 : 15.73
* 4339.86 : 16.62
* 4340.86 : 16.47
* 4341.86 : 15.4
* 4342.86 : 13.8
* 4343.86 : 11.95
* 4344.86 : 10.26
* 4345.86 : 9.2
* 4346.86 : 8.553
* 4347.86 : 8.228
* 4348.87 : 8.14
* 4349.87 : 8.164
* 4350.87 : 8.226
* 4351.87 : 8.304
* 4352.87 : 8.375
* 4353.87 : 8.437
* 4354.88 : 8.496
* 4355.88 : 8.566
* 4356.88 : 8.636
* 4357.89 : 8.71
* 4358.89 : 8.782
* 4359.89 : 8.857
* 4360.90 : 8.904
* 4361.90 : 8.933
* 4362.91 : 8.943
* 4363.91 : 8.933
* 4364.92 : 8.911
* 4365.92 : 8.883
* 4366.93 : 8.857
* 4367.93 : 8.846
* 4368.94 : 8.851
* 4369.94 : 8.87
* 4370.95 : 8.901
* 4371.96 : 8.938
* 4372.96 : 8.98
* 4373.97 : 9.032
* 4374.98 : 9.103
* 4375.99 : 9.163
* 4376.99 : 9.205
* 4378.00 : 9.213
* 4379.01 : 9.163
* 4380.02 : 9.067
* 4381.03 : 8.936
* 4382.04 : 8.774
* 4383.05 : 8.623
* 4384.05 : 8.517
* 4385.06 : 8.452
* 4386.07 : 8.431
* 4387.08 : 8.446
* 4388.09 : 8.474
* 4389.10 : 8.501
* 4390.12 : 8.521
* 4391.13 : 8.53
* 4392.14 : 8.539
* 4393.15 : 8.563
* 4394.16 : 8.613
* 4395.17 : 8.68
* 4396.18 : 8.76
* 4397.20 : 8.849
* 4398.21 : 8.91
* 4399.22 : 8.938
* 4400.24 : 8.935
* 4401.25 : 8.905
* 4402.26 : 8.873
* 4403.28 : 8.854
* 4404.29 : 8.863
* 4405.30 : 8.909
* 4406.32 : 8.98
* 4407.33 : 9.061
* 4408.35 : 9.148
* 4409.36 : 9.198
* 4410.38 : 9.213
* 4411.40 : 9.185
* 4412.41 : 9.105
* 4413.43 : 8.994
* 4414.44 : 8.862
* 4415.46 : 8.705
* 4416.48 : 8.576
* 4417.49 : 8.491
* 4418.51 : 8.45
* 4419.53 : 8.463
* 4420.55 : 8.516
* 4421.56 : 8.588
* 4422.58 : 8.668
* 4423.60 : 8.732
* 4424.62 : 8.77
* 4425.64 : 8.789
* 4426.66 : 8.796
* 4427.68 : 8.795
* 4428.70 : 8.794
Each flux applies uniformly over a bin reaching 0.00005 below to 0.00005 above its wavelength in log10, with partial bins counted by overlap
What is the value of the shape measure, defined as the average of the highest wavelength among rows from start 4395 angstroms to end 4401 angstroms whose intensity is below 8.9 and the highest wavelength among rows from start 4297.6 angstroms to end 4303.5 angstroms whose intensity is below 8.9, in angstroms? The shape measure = 4350.1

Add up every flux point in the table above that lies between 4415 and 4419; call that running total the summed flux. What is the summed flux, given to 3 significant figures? 34.2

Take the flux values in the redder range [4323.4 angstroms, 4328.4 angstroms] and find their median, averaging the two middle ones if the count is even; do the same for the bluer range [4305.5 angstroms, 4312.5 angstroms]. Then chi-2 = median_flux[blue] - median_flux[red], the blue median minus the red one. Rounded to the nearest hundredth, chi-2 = -0.10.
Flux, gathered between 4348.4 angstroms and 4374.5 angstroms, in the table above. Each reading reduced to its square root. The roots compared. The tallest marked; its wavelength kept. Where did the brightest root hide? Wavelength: 4373.97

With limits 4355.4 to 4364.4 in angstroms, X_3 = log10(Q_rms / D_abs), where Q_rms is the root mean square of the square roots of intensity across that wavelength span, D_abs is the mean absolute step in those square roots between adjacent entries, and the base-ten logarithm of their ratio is 2.56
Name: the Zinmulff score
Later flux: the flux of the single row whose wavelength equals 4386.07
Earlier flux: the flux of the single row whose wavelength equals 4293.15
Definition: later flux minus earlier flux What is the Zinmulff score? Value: -0.53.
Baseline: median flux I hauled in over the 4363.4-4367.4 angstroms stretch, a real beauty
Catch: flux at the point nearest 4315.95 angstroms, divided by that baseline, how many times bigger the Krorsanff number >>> 1.01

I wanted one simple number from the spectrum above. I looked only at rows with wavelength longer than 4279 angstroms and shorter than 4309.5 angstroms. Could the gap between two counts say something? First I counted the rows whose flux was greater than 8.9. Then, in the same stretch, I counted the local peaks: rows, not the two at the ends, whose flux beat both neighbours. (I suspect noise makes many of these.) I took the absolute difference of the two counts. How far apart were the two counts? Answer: 13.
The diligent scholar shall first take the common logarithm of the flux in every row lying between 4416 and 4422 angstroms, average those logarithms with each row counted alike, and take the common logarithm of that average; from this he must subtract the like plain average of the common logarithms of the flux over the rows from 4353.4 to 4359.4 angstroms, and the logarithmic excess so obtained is -0.966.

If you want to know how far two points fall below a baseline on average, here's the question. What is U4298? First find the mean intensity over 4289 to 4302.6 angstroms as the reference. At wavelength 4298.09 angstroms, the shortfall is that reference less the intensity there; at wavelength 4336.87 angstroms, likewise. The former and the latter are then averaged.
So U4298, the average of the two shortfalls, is -1.77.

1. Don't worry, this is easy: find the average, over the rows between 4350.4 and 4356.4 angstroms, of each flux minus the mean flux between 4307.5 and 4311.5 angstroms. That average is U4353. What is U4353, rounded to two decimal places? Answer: -0.28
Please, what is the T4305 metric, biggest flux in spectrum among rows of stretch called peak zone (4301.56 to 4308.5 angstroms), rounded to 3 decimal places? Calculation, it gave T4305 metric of 8.609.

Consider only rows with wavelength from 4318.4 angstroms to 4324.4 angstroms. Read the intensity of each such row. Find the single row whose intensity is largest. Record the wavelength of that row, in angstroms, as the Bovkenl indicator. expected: 4320.92 angstroms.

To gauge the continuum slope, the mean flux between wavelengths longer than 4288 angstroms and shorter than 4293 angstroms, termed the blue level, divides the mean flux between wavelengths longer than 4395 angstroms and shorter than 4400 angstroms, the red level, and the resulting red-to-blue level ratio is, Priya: 0.99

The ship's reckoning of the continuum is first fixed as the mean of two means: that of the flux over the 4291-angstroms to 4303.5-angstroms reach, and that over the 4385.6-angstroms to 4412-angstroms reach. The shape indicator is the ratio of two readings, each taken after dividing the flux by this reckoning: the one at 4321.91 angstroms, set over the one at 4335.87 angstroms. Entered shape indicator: 0.87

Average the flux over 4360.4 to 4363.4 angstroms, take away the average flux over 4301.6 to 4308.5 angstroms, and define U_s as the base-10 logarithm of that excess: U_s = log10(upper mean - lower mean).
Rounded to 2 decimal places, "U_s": -0.37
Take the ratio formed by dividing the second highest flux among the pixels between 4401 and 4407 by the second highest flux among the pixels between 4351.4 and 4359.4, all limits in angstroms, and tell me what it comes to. 1.02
